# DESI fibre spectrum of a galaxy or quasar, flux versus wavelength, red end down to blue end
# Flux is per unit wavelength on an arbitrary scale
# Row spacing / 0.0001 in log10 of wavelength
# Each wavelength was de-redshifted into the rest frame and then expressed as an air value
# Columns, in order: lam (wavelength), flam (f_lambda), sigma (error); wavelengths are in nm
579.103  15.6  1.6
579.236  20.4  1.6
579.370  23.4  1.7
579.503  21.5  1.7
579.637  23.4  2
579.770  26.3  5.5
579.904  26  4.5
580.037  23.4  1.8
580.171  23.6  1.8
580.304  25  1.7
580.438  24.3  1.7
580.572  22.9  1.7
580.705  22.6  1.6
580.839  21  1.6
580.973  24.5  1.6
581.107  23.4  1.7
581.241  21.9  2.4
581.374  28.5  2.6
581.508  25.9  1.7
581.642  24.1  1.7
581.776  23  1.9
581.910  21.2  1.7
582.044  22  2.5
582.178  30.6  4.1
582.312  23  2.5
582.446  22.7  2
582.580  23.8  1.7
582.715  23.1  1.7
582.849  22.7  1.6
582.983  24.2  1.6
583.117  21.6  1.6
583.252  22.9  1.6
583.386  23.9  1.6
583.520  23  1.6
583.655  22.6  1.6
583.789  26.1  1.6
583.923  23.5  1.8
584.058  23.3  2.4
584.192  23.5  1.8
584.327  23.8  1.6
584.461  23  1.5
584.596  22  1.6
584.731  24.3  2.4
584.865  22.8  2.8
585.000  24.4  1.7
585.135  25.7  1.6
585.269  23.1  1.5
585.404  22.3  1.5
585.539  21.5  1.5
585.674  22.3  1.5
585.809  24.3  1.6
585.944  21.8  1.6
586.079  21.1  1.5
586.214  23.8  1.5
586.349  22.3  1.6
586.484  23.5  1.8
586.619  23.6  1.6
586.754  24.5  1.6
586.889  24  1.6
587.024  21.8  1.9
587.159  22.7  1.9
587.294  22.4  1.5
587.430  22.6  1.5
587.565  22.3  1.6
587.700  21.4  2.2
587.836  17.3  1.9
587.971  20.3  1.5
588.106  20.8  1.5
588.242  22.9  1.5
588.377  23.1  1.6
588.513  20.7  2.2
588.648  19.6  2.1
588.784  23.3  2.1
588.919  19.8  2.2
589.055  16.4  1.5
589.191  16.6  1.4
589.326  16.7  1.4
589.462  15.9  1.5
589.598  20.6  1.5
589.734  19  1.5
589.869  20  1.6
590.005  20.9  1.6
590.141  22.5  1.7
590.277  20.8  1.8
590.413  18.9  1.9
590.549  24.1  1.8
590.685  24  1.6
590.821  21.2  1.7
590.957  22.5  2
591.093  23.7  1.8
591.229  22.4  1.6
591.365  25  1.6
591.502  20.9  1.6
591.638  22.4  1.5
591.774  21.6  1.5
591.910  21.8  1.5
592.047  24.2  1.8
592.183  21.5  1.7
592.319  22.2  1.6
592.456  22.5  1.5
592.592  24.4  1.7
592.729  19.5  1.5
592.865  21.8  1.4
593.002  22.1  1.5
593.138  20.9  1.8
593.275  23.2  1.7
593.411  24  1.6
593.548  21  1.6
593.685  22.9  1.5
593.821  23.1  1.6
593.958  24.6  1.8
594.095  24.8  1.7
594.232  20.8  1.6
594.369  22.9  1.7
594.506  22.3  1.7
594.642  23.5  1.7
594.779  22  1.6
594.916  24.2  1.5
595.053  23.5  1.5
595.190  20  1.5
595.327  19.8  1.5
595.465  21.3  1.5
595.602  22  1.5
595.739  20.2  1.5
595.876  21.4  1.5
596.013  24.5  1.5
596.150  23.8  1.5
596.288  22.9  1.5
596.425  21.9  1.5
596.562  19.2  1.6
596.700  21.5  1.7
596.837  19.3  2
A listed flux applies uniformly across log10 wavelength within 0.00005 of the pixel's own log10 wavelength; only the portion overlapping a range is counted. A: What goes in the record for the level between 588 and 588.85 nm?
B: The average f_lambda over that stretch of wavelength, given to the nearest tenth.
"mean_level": 21.7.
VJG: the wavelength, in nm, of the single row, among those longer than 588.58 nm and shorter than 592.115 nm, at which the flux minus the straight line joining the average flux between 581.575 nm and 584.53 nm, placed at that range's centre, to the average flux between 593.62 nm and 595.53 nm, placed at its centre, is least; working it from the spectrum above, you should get 589.462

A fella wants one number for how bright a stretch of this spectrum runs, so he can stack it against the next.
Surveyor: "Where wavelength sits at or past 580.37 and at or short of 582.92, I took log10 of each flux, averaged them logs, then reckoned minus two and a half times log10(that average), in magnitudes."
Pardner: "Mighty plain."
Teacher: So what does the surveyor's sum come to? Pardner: -0.345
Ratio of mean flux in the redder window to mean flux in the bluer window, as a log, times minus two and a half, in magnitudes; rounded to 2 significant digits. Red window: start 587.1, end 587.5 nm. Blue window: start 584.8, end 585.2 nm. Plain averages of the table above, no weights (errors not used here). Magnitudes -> 0.080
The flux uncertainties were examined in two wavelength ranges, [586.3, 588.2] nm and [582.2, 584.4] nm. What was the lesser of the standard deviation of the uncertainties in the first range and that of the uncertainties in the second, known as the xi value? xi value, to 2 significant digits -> 0.21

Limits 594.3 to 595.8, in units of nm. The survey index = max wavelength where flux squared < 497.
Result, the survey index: 595.739 nm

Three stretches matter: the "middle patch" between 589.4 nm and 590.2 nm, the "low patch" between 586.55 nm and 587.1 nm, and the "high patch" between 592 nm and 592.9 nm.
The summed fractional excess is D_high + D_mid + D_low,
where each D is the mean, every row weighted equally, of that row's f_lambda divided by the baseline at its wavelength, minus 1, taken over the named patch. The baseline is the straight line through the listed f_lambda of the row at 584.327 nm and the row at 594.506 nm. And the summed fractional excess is -0.15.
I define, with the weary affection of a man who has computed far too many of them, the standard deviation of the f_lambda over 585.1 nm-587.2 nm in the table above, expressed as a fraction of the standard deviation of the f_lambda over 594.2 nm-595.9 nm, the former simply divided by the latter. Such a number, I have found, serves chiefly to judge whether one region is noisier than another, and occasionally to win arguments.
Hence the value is 0.89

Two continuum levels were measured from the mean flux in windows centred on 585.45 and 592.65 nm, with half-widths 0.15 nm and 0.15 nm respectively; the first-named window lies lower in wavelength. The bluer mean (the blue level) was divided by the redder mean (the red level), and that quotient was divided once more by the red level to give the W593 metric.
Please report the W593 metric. 0.045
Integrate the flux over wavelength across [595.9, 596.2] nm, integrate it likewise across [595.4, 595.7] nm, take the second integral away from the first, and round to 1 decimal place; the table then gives 0.7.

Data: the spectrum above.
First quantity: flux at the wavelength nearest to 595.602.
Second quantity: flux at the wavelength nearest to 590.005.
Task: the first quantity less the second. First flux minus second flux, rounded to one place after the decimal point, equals 1.1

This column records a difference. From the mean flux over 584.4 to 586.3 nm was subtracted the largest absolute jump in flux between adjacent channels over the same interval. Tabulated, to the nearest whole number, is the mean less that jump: 20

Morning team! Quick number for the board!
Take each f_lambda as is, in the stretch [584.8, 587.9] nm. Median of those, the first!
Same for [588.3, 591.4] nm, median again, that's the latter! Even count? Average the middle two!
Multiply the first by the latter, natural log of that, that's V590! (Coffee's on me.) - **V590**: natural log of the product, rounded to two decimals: 6.15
